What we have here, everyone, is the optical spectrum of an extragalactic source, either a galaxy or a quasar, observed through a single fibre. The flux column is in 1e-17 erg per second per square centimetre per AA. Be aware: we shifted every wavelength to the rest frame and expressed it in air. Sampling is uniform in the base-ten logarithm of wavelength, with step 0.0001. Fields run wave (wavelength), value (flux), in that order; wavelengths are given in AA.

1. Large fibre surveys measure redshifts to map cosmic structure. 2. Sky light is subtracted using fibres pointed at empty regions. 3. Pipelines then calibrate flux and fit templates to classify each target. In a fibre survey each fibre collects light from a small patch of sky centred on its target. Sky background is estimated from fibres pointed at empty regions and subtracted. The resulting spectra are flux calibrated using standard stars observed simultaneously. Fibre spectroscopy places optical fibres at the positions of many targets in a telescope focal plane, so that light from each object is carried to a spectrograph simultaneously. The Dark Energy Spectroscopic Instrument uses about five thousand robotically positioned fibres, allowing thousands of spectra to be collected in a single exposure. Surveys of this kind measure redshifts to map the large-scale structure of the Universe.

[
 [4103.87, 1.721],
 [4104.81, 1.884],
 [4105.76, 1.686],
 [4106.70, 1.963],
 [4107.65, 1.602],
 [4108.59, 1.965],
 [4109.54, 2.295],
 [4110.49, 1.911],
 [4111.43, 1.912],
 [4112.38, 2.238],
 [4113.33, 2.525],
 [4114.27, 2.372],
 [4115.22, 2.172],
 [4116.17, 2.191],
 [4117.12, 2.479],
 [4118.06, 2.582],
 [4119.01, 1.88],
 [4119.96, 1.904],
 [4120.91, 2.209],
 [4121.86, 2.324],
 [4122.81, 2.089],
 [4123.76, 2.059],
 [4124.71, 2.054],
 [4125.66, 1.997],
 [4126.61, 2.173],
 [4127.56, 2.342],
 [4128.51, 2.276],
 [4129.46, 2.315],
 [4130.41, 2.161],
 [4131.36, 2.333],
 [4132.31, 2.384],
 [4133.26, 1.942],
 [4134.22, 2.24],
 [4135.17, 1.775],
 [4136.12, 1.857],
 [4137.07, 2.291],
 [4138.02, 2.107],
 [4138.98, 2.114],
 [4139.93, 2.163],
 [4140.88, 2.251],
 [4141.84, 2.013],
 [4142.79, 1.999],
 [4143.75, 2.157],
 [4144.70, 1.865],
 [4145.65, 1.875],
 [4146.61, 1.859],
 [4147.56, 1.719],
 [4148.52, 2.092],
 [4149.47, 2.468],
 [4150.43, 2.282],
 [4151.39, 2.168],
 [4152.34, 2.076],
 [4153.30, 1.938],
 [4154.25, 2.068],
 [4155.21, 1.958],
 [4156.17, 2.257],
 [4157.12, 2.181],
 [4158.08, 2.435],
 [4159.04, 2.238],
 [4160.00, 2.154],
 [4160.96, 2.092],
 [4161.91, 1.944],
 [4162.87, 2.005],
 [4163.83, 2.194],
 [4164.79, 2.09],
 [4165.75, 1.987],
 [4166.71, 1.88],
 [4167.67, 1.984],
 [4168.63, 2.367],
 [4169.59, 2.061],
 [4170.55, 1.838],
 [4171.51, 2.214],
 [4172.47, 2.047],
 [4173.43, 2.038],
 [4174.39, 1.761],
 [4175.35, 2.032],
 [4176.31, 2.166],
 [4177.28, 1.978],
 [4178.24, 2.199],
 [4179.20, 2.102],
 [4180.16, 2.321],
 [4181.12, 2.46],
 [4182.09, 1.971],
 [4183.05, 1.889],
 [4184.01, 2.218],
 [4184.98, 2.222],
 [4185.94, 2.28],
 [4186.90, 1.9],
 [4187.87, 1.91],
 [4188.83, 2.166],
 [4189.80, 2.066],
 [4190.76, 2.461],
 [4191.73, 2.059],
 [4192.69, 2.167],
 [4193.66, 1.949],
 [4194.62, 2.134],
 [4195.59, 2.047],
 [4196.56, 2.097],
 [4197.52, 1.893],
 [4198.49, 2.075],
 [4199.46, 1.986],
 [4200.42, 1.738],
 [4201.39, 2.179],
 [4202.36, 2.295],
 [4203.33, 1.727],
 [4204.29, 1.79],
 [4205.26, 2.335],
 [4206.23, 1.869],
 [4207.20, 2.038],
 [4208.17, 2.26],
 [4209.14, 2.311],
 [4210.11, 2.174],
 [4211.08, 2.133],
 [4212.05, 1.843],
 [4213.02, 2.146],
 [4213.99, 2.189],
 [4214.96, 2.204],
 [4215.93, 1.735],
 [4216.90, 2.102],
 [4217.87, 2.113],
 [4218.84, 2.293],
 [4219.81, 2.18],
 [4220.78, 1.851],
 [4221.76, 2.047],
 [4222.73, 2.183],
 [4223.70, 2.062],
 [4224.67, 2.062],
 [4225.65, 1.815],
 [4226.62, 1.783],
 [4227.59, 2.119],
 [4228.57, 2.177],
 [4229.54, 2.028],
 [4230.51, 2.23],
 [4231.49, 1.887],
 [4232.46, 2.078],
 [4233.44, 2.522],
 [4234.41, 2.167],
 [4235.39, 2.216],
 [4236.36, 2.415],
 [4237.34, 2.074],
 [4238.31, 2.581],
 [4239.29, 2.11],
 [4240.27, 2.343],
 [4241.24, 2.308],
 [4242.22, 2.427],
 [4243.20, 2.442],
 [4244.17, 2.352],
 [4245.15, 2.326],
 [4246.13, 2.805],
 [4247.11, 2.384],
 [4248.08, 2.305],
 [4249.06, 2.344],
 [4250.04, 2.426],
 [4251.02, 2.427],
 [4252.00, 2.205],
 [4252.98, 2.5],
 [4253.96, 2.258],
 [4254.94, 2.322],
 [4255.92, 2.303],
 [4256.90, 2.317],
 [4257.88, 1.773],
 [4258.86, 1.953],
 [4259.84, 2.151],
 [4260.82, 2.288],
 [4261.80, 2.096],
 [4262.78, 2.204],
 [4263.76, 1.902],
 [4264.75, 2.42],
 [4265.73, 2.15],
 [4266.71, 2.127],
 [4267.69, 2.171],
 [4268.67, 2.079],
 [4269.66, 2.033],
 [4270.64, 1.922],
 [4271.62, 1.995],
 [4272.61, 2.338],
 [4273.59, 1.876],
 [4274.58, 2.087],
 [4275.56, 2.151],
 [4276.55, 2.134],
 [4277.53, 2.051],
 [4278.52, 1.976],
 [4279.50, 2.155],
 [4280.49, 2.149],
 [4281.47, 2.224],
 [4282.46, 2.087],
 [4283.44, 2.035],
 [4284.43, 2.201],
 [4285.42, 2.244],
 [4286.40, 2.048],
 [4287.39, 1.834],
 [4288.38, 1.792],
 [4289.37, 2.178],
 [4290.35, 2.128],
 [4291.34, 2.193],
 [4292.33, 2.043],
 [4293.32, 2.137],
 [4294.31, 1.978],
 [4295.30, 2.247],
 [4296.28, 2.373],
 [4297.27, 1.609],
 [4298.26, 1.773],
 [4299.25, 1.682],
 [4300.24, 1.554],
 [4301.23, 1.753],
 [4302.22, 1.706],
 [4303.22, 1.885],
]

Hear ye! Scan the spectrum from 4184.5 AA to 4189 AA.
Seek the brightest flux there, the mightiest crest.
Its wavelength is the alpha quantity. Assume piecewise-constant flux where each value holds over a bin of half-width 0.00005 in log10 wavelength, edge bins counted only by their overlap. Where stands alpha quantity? 4185.94 AA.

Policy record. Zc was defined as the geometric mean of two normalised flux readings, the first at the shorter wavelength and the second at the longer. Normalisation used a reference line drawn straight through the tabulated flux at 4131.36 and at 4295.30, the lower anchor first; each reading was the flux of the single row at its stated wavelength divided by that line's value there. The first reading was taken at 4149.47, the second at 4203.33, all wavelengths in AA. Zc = 0.89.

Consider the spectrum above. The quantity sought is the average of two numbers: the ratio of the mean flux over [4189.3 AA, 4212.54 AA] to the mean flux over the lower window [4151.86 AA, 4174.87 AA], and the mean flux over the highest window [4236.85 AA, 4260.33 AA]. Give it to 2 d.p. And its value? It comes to 1.65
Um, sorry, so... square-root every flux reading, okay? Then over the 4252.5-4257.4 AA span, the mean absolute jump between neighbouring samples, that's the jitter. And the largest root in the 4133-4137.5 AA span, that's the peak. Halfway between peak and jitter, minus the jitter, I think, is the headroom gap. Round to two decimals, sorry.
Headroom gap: 0.74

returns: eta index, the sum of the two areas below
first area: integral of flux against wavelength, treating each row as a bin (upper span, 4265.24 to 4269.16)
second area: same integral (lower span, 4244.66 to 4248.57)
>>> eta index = 18.0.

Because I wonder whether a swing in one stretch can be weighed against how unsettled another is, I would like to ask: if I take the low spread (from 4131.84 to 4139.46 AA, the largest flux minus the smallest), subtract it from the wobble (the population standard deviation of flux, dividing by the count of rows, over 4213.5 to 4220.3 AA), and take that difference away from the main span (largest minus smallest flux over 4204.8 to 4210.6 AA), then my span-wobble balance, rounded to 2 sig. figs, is 0.91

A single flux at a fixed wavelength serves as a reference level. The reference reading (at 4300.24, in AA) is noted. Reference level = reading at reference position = 1.554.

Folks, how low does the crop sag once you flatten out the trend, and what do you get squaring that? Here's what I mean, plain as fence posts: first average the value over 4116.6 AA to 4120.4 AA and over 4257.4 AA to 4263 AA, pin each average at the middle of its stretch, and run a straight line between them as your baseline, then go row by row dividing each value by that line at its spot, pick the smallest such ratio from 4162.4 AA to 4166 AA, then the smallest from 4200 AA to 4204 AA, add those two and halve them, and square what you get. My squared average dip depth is 0.746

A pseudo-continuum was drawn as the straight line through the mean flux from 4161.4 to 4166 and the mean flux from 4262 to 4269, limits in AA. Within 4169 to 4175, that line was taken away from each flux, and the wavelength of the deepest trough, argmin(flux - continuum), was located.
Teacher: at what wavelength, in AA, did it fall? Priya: 4174.39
